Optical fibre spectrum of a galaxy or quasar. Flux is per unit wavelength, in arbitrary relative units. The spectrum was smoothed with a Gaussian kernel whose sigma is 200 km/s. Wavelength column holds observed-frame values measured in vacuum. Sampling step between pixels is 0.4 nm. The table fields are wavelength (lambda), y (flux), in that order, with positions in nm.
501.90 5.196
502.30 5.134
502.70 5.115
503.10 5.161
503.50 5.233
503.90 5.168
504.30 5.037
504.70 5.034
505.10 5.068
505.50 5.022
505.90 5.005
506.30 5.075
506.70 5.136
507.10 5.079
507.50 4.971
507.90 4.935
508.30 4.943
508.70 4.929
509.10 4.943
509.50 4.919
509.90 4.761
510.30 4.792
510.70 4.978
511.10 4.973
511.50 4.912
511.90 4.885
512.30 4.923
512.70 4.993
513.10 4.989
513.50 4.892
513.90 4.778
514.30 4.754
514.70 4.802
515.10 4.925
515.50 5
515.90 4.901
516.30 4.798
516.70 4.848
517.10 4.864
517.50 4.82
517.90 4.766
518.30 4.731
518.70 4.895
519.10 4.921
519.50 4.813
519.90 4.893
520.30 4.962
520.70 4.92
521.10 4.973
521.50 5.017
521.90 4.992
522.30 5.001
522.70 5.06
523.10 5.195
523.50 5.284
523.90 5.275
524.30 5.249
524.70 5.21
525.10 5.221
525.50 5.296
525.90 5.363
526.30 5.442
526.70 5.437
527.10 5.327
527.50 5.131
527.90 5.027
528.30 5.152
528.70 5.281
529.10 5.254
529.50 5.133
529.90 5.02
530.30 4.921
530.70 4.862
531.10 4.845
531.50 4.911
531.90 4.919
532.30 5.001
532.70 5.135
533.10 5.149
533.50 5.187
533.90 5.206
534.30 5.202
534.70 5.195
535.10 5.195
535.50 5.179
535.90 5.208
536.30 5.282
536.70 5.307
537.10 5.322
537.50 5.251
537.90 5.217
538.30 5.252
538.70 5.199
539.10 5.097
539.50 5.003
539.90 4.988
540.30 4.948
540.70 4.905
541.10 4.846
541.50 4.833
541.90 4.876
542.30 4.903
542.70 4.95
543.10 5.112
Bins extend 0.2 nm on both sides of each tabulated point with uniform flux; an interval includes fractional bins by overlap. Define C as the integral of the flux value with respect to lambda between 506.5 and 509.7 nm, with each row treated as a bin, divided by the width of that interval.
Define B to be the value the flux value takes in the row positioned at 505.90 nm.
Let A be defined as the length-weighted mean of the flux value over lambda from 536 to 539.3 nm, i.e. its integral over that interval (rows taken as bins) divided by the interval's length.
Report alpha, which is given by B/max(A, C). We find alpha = 0.955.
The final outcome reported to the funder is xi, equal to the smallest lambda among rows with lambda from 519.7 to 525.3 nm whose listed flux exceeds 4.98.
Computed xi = 521.50 nm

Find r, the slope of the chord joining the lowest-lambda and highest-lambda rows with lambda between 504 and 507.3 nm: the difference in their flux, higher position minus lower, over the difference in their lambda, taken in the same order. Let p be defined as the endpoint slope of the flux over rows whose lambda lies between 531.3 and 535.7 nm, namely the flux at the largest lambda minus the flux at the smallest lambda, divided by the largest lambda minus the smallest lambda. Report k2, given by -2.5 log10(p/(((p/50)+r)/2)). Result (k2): -2.3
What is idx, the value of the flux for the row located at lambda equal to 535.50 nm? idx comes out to 5.179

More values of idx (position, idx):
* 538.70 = 5.199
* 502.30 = 5.134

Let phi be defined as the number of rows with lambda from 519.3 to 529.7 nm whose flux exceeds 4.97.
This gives 22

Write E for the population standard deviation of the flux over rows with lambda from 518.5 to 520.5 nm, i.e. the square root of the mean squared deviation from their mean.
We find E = 0.05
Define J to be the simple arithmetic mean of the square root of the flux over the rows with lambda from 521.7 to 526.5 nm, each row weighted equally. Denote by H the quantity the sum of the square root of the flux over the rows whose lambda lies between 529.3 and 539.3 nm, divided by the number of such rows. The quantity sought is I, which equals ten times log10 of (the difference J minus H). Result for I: -17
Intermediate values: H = 2.26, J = 2.28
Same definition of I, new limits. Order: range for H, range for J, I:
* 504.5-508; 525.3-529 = -13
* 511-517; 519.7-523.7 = -15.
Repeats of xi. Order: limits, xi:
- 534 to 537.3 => 534.30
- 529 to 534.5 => 529.10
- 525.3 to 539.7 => 525.50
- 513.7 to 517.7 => 515.50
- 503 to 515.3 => 503.10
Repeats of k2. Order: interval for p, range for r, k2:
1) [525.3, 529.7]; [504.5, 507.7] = -1.4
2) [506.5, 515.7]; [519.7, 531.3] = -2.1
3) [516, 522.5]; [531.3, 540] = -2.1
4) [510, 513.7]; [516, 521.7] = -0.4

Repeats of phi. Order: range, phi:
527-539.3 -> 26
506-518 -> 9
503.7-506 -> 6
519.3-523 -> 5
